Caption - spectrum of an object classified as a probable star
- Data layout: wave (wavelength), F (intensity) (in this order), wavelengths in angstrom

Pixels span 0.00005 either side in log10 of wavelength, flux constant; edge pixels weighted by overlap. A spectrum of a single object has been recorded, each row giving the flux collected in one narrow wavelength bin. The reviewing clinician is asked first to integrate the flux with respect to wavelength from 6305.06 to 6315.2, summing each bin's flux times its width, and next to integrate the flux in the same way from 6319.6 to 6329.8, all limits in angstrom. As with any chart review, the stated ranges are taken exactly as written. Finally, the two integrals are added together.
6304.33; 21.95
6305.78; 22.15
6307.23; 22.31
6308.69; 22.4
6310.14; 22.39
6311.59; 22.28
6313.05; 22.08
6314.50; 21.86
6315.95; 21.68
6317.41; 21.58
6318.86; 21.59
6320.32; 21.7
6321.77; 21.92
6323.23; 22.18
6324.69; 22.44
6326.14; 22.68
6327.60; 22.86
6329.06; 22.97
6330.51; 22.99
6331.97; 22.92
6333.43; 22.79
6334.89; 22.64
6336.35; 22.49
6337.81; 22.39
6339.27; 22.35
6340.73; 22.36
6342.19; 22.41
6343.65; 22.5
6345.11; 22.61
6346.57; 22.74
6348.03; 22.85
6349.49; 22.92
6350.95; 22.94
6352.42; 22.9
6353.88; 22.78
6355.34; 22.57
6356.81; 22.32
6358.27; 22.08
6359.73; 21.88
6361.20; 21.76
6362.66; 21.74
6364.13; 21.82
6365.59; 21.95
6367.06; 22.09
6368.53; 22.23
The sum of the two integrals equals 454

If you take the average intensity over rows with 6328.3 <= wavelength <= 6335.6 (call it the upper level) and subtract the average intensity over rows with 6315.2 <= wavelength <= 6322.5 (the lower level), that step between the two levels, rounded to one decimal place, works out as 1.2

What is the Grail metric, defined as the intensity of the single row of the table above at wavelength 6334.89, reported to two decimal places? 22.64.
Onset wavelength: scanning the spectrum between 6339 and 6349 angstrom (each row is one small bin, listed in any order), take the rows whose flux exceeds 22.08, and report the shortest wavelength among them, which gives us 6339.27 angstrom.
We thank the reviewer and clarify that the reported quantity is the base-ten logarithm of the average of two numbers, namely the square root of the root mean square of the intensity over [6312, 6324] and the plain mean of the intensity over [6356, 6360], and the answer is 1.13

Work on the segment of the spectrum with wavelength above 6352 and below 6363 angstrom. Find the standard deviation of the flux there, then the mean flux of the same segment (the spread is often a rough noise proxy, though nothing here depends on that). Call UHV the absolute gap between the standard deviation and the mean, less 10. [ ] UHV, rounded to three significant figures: 11.8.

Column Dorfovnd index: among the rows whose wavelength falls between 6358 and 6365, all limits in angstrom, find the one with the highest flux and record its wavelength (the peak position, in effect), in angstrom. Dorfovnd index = 6358.27 angstrom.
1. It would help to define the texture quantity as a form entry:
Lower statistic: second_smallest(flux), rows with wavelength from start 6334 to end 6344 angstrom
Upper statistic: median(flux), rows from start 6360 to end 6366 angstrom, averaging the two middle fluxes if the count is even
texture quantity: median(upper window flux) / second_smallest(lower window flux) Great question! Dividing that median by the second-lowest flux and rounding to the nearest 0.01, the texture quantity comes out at 0.97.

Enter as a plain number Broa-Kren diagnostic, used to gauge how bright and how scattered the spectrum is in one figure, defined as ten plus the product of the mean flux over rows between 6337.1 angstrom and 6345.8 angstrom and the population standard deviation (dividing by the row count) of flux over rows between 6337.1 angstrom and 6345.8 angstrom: 12.1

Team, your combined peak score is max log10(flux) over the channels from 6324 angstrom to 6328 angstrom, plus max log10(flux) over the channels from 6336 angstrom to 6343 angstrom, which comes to 2.711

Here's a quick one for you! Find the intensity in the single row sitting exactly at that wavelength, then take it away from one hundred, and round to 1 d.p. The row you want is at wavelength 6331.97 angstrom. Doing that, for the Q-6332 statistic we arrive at 77.1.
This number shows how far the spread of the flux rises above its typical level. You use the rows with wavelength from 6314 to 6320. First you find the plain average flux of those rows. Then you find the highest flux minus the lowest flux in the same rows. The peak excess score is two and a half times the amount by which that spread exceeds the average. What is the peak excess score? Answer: -53.5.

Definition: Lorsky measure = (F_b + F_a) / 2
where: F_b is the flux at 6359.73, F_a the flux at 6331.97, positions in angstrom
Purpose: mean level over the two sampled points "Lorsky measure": 22.4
